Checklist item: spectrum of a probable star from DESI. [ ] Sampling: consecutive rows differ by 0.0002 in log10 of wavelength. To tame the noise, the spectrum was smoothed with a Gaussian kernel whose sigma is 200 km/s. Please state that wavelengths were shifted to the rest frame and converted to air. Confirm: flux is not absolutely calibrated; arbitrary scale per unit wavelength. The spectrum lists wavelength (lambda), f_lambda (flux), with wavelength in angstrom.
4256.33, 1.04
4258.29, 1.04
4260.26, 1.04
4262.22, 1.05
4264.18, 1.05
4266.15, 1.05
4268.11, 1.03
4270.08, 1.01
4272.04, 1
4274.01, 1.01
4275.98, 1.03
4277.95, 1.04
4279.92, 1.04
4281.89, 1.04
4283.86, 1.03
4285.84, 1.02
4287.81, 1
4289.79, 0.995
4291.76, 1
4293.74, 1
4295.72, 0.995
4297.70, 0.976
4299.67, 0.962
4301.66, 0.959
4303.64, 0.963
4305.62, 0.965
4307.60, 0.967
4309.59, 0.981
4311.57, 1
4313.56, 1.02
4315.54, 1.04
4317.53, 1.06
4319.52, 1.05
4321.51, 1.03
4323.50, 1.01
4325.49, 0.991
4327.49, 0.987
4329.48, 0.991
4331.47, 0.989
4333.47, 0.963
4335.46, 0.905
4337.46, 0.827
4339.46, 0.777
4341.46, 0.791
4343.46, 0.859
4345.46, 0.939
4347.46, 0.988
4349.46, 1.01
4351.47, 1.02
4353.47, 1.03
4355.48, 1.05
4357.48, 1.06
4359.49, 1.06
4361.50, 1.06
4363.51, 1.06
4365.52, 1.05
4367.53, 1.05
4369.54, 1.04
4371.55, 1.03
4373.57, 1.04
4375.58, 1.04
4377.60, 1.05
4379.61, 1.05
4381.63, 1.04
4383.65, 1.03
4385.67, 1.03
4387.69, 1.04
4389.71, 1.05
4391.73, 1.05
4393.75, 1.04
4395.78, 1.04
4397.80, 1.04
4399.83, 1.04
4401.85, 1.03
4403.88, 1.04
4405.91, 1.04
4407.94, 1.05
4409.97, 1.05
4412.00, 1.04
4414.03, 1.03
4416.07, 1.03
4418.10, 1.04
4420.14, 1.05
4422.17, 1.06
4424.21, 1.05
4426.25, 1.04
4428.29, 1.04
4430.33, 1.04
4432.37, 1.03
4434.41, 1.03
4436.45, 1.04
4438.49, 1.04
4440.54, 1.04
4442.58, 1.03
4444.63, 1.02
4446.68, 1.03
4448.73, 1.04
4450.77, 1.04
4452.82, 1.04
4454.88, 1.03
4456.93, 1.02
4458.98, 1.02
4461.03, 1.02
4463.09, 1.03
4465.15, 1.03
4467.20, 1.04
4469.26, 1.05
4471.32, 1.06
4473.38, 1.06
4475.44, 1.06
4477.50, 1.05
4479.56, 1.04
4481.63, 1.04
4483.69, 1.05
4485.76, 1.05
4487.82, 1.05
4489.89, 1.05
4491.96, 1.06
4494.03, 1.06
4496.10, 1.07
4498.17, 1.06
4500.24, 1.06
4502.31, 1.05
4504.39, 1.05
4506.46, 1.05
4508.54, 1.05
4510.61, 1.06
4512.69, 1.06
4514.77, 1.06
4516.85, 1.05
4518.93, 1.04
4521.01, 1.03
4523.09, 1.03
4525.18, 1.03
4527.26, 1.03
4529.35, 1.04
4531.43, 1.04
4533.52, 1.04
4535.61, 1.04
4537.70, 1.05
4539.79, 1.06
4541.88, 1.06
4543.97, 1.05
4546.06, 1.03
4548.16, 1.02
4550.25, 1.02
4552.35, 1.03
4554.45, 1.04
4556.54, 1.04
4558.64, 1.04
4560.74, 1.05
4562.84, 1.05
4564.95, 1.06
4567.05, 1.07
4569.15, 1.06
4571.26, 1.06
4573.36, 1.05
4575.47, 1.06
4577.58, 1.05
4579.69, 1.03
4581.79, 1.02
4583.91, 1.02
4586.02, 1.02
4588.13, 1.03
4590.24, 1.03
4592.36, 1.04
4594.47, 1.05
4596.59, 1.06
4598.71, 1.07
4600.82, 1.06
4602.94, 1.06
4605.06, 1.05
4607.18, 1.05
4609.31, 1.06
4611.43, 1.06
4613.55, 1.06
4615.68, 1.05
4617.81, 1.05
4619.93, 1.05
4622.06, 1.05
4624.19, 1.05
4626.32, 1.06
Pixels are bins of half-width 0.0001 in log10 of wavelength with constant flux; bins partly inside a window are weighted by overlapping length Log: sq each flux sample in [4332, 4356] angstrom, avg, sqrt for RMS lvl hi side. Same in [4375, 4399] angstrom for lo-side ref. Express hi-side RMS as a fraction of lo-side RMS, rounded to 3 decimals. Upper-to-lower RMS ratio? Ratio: 0.897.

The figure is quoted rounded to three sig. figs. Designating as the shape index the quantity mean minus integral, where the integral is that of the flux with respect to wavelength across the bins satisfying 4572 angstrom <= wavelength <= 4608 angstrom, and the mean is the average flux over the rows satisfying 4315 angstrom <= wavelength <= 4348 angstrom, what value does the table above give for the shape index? -36.6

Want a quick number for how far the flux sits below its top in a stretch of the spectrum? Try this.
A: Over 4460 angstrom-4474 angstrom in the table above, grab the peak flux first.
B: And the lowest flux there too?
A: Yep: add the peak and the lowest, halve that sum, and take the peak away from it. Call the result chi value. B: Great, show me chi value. -0.020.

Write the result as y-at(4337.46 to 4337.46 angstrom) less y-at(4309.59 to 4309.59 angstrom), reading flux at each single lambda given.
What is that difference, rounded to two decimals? -0.15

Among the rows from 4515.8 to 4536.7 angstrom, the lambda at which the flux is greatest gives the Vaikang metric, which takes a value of 4516.85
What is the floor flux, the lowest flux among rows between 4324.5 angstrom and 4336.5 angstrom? 0.905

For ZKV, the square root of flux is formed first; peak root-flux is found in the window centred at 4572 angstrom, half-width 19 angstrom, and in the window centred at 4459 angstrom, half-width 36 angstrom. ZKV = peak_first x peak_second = 1.06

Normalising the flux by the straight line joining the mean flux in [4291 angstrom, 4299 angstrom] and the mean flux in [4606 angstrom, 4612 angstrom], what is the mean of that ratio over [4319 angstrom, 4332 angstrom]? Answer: 1.01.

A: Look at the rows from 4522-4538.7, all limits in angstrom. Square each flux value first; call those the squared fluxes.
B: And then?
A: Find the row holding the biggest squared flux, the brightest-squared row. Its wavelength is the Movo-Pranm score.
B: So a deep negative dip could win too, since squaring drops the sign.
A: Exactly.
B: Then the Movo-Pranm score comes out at 4537.70 angstrom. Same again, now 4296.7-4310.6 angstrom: 4309.59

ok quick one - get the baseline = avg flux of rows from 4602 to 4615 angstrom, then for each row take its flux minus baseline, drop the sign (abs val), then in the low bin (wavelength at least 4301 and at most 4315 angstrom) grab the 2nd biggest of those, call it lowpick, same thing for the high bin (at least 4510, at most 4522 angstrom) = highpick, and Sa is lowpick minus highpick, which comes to 0.077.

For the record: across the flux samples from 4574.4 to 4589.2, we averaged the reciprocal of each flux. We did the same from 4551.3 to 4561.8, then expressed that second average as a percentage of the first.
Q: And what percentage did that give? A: 99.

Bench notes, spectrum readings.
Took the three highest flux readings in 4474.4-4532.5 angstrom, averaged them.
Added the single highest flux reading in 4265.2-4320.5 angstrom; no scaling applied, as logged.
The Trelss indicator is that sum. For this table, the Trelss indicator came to 2.12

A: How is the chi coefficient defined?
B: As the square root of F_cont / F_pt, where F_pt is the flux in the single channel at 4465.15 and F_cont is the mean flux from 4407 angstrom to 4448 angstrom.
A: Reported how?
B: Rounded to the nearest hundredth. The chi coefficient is 1.00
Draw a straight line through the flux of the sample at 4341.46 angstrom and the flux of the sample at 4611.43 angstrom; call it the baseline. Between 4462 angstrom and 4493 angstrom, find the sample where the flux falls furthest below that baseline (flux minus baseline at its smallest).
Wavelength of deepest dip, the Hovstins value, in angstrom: 4481.63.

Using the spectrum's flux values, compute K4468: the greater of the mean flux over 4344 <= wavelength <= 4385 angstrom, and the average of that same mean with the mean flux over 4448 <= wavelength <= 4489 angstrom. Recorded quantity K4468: 1.04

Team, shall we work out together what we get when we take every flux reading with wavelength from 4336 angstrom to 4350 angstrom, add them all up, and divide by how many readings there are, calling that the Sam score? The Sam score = 0.88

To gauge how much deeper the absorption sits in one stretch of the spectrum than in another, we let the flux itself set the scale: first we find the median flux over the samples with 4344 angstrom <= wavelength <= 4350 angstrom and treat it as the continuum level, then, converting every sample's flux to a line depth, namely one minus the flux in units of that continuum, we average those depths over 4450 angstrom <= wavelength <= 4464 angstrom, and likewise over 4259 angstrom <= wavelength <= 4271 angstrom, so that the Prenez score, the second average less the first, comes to -0.010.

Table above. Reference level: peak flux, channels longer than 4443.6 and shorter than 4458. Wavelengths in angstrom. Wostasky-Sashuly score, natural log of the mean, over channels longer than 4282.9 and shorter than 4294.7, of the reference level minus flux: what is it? -3.4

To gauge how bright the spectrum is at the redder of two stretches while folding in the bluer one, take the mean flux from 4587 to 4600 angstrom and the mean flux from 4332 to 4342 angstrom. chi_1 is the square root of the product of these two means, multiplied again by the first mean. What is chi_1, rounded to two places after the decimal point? 0.99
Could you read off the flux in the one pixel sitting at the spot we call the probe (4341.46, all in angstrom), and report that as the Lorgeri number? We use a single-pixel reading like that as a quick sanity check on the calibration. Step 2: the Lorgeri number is 0.791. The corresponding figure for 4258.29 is 1.04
